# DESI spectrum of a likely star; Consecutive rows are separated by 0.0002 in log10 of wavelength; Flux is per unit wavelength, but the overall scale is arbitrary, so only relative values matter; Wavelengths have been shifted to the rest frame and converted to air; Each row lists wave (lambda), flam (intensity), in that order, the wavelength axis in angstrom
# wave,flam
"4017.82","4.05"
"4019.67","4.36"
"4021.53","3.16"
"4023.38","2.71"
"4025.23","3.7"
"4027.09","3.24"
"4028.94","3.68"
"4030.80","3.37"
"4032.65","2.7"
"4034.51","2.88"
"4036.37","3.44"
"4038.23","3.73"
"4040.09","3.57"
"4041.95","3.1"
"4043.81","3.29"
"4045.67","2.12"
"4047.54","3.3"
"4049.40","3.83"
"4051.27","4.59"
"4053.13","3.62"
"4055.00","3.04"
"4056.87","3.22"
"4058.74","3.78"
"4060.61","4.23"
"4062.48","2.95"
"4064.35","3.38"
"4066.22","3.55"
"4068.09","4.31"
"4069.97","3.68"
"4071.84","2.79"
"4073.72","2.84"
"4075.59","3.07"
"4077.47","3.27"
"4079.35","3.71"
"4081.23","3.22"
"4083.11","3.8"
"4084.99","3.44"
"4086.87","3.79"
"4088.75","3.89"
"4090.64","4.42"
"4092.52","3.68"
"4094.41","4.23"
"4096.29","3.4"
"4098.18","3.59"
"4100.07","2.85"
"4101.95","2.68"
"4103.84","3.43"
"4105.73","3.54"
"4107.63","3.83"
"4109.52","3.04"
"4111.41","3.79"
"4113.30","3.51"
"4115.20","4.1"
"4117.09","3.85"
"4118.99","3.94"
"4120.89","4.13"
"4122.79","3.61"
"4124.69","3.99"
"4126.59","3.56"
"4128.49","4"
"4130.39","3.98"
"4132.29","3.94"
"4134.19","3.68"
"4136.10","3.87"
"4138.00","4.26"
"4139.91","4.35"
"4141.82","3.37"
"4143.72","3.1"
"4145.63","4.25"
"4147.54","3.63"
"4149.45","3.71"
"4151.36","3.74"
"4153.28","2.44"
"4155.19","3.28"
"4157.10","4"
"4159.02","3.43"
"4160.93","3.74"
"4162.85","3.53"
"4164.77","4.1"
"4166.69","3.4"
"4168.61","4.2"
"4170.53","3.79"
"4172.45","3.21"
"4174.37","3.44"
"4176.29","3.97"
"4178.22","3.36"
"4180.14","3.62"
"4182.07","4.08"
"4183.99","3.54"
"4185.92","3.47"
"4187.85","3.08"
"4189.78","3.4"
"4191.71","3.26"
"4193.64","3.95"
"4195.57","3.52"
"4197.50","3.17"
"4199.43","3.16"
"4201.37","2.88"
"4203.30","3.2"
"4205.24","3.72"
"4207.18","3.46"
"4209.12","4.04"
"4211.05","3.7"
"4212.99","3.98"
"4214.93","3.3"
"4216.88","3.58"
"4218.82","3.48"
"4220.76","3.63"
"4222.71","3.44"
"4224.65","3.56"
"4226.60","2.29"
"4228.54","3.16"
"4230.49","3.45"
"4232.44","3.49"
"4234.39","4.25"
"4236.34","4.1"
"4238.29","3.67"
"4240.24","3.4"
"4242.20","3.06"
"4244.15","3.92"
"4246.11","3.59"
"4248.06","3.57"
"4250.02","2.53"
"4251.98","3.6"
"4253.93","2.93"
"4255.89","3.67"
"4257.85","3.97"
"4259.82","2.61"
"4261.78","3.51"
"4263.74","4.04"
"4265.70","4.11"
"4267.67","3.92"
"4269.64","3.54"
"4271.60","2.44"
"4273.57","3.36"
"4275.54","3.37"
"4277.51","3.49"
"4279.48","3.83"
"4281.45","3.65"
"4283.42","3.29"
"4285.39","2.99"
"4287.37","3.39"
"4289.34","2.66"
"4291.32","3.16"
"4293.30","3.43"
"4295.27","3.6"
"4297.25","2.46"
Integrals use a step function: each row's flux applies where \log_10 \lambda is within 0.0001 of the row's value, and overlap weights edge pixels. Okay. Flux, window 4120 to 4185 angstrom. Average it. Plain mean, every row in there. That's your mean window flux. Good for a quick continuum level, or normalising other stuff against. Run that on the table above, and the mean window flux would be 3.71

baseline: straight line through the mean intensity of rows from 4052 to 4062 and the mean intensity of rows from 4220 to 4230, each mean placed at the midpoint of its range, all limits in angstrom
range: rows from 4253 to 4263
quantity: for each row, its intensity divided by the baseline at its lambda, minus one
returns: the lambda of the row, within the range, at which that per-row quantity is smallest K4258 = 4259.82 angstrom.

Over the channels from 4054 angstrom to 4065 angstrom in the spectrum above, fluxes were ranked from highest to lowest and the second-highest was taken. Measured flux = 3.78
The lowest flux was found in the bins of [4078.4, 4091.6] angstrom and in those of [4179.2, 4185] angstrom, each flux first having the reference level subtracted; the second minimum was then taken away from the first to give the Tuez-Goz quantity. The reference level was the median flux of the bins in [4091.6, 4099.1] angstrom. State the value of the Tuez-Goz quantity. -0.3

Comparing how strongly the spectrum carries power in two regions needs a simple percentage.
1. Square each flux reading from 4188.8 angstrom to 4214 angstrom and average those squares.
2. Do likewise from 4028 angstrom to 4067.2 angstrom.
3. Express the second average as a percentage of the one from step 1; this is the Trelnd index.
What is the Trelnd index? 96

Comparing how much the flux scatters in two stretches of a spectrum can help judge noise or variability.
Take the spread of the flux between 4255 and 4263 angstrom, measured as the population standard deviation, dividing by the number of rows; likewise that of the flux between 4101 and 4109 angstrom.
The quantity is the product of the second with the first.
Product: 0.22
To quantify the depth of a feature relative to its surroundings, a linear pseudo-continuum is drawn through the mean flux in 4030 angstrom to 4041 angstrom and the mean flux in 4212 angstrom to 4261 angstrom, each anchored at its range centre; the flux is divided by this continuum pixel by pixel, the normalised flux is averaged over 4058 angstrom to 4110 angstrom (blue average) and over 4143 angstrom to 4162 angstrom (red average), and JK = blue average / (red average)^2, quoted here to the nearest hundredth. 0.97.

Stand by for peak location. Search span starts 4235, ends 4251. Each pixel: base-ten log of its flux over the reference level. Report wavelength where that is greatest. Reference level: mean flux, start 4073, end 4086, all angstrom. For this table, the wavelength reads 4236.34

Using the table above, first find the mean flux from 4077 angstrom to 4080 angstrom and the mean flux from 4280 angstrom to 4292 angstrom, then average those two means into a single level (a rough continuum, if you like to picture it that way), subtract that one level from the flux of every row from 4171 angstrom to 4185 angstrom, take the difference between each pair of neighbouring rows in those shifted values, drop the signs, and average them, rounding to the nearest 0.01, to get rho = 0.44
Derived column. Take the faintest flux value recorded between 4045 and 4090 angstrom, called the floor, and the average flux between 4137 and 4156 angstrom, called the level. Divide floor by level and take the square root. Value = 0.766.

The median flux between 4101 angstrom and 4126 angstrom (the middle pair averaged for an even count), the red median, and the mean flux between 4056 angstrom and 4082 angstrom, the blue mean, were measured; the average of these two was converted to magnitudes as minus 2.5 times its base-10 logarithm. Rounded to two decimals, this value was -1.39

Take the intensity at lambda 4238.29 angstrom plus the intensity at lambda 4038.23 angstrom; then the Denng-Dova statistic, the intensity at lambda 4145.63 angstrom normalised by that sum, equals 0.57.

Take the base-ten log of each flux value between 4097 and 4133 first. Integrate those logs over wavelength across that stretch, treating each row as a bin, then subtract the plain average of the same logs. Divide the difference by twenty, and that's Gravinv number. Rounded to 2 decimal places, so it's 0.98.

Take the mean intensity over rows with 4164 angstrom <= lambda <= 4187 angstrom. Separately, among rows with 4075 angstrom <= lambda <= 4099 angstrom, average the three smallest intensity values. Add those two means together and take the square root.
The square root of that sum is 2.62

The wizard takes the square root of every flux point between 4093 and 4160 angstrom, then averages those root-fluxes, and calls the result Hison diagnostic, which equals 1.91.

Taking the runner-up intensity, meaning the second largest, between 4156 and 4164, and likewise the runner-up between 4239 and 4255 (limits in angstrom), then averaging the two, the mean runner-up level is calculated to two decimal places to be 3.67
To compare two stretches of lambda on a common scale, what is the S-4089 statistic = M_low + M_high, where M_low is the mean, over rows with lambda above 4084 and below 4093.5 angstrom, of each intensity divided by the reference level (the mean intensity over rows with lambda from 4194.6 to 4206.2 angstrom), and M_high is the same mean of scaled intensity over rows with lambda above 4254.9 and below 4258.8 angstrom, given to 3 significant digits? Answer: 2.34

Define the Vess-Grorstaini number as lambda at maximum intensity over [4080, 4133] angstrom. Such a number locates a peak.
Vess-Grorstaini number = 4090.64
